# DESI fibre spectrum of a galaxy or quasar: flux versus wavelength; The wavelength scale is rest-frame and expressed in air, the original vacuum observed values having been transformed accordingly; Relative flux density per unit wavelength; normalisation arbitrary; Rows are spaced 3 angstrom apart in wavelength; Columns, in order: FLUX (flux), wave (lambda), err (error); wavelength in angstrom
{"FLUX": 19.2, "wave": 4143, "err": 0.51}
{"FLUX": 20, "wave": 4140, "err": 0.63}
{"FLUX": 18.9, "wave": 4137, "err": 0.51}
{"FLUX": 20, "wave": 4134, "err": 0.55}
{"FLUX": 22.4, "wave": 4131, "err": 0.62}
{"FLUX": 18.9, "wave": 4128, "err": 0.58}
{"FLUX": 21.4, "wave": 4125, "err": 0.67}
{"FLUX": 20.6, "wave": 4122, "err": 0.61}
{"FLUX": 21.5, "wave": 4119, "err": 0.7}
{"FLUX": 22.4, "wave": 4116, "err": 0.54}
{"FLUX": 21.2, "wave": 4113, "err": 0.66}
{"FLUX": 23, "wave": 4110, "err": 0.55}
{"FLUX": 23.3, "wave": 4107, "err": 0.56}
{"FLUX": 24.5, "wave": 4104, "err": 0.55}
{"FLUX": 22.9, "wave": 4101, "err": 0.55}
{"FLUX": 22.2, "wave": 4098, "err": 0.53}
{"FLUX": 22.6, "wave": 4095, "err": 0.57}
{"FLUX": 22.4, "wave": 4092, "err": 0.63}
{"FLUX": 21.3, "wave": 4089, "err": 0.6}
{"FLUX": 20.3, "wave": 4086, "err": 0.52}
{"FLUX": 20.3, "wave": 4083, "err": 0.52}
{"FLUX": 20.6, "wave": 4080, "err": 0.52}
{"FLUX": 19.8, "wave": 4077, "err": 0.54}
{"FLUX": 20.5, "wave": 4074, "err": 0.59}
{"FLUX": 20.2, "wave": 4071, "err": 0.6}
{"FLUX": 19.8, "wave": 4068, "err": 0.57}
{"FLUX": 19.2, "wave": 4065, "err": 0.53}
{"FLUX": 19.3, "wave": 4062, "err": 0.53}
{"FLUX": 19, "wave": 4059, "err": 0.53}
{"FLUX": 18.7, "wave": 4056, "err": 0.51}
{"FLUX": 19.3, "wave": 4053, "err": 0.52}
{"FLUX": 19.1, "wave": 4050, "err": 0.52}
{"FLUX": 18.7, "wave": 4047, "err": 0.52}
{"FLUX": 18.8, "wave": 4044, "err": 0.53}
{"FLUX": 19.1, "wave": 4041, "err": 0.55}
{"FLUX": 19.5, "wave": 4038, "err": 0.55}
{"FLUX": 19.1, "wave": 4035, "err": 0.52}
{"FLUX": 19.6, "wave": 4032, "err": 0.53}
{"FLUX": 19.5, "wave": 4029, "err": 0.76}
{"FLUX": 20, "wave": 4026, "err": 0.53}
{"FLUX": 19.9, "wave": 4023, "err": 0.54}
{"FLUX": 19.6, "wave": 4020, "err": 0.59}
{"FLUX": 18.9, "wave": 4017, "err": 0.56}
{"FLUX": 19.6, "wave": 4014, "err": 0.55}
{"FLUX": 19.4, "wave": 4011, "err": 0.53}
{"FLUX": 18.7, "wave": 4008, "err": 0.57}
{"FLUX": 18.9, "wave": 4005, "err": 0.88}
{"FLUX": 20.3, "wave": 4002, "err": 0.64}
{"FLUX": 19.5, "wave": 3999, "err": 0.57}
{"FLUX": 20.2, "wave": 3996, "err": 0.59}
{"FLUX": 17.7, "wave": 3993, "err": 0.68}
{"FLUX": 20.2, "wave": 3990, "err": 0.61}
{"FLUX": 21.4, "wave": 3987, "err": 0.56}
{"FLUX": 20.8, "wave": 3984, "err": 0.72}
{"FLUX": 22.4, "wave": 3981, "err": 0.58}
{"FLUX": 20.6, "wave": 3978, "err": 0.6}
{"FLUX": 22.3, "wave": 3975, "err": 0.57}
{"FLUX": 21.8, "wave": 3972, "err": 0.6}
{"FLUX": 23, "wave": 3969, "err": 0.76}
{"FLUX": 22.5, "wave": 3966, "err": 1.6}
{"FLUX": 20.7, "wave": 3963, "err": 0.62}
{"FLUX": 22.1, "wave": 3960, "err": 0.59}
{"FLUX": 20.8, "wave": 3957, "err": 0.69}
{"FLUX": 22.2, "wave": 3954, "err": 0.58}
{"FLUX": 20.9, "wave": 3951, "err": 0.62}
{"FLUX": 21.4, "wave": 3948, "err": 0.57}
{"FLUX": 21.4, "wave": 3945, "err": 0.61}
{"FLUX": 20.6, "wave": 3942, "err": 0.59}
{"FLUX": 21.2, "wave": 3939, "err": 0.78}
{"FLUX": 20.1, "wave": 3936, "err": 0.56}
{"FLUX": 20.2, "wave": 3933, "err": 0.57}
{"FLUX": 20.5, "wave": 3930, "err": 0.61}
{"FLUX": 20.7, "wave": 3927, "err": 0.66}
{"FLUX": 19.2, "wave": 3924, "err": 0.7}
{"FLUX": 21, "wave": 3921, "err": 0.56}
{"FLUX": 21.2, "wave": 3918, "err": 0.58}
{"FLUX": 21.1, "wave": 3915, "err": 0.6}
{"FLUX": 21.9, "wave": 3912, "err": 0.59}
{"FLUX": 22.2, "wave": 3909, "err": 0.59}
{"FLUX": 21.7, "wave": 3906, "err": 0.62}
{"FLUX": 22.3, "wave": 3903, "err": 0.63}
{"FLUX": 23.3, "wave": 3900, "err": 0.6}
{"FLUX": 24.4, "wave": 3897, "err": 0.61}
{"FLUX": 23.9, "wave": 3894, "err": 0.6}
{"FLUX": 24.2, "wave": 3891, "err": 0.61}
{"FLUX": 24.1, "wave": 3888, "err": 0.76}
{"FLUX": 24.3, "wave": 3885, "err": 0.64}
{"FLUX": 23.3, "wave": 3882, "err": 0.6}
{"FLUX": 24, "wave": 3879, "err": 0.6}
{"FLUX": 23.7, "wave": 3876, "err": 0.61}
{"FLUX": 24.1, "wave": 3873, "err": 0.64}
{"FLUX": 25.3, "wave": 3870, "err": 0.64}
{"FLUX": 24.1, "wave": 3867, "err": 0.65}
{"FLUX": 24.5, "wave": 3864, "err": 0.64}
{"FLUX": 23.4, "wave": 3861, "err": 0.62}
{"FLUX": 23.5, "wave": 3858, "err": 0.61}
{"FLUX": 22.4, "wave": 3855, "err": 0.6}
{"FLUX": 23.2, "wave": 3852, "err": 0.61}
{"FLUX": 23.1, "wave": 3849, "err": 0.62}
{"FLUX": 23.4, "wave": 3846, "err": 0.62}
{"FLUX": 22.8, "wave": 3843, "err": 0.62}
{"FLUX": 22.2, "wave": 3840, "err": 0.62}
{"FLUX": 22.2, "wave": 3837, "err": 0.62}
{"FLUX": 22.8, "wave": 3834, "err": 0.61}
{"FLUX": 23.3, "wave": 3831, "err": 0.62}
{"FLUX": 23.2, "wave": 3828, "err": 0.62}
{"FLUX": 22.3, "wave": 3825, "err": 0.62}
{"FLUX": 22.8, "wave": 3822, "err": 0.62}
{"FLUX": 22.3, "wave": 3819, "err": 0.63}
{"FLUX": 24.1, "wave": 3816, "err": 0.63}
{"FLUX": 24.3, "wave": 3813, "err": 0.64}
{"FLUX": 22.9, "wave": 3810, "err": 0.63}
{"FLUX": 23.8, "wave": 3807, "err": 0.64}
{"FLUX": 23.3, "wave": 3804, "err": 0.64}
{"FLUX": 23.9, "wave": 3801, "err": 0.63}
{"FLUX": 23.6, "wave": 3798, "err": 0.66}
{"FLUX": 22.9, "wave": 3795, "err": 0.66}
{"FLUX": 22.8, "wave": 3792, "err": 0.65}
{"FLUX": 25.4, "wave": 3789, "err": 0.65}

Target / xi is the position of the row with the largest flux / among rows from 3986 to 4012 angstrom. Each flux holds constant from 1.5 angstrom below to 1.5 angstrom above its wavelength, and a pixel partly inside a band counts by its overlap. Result 3987 angstrom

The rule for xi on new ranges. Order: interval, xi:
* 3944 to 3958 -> 3954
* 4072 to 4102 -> 4101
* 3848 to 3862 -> 3858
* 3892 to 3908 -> 3897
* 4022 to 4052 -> 4026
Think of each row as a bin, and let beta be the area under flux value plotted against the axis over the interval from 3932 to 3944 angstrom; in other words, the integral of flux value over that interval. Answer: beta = 247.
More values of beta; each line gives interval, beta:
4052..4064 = 229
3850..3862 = 277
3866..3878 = 292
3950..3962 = 258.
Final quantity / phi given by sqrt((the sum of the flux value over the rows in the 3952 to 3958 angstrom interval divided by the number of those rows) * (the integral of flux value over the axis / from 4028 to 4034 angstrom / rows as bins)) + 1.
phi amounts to 51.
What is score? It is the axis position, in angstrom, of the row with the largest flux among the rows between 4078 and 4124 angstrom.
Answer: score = 4104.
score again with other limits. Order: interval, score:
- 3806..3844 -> 3813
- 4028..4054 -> 4032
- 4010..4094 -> 4092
